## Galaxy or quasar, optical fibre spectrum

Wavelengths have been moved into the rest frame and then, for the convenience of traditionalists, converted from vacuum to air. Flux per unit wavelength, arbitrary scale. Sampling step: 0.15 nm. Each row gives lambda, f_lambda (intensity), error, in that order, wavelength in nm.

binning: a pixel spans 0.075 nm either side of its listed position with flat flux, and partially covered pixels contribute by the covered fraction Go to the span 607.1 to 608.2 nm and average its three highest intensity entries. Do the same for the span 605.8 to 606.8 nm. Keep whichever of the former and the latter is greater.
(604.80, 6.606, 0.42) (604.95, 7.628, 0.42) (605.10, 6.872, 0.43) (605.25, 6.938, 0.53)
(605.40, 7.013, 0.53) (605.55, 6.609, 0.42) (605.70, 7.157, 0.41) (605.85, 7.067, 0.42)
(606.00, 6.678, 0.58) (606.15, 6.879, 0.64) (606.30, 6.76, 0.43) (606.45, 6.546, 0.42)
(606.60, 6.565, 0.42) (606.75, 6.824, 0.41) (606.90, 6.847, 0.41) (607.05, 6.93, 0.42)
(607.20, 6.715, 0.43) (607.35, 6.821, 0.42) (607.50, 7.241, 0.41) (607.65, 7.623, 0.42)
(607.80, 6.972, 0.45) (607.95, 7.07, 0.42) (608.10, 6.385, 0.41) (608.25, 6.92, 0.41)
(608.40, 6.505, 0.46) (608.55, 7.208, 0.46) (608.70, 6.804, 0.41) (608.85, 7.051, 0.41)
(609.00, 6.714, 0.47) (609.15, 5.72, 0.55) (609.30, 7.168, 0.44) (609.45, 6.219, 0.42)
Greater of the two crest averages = 7.31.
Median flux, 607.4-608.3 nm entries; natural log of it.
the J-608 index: 1.95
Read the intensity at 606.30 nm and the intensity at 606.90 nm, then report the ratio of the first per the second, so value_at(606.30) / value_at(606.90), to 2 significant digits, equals 0.99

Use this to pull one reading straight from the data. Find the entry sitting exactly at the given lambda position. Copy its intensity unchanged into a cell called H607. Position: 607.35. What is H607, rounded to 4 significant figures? 6.821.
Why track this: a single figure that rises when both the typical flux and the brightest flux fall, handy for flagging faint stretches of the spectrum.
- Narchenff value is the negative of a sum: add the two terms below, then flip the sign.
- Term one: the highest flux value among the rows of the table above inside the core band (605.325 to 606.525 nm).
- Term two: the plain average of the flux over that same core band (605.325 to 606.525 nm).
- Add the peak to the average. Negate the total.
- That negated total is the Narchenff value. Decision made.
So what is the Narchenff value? -14.0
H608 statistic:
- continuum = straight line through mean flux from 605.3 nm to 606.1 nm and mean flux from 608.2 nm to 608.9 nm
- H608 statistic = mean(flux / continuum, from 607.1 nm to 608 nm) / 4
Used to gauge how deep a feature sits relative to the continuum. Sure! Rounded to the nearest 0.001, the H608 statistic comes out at 0.256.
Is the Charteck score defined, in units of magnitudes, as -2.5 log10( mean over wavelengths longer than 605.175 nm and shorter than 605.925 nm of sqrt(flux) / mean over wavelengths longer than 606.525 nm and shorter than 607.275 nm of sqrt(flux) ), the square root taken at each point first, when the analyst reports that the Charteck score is -0.014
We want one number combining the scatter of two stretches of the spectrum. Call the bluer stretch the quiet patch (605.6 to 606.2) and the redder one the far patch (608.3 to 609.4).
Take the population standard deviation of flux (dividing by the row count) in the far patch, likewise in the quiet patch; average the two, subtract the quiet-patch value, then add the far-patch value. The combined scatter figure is 0.62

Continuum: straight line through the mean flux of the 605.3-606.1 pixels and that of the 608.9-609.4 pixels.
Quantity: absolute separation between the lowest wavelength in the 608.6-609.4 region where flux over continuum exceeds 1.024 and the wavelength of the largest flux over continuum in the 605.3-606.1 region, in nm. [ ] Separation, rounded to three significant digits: 3.00 nm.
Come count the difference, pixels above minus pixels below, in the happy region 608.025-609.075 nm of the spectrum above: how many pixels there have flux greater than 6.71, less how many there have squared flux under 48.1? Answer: 0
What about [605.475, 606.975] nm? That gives -2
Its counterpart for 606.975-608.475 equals 2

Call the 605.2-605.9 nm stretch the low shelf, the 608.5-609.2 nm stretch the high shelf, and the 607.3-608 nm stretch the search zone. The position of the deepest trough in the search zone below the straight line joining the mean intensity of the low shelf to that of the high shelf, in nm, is 607.35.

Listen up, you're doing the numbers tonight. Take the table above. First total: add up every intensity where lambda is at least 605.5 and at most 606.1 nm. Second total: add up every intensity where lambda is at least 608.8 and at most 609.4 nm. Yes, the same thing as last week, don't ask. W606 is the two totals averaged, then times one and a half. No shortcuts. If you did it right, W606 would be 40.6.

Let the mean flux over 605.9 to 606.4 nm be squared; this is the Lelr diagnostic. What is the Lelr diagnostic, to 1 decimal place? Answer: 45.9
